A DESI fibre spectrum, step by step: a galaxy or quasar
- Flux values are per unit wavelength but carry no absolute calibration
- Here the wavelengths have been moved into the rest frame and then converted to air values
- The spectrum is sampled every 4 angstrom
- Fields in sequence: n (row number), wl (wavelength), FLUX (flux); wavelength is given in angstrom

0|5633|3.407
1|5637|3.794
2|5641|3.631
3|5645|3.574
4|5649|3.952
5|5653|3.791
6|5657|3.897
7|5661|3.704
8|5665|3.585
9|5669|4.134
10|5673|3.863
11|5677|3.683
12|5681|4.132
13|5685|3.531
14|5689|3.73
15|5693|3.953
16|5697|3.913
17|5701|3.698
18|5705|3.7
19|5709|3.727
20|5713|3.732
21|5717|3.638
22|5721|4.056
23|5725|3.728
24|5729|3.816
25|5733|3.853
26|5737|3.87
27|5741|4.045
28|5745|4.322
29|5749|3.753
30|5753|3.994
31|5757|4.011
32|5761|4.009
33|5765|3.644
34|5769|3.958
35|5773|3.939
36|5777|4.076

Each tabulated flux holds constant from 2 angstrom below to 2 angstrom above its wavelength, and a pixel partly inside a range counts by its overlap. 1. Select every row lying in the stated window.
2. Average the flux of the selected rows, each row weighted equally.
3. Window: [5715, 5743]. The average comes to 3.86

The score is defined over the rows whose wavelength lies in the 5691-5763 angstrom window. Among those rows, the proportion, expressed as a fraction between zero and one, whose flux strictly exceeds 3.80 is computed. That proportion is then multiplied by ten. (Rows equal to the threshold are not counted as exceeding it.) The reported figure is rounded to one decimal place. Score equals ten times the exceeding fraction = 6.1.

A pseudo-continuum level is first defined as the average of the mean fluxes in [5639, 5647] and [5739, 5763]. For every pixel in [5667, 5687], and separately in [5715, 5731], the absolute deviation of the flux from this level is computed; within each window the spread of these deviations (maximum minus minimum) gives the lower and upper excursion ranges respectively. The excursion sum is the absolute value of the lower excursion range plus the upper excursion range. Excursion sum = 0.511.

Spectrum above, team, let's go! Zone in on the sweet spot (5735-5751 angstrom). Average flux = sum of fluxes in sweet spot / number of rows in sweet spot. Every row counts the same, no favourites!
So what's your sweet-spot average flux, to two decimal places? 4.00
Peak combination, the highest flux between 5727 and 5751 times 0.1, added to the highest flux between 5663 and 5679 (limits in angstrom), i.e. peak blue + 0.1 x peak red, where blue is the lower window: 4.57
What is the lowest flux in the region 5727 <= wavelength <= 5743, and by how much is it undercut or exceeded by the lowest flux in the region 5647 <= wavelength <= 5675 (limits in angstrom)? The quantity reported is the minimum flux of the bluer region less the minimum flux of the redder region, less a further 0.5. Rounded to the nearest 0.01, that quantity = -0.73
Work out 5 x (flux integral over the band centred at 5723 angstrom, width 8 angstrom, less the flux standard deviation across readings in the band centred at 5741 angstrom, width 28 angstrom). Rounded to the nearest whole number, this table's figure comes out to 155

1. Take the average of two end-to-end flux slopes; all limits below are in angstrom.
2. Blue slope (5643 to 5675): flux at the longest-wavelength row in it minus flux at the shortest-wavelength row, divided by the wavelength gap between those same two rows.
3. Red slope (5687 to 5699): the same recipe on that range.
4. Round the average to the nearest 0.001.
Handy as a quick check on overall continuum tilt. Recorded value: 0.017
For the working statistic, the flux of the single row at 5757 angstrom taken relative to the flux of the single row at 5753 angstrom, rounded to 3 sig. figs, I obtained 1.00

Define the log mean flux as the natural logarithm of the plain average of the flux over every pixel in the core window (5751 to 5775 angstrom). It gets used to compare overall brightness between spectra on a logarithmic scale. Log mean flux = 1.37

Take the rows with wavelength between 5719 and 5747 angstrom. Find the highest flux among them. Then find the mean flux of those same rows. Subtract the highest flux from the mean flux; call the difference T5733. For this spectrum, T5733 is -0.37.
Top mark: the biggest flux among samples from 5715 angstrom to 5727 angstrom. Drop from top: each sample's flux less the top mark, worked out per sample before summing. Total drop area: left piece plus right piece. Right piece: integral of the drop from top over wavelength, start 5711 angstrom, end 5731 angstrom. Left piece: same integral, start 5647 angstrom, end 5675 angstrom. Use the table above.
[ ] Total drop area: -11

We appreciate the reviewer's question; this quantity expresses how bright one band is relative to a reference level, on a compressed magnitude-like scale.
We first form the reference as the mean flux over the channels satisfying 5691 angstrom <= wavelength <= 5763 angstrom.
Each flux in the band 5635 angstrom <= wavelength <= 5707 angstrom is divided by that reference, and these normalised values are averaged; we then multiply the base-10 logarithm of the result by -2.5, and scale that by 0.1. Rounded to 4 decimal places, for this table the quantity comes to 0.0024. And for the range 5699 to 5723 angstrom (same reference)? 0.0034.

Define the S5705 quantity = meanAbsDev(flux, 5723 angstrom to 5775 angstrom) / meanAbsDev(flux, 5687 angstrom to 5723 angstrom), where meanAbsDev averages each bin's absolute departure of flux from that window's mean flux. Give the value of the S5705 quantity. 1.1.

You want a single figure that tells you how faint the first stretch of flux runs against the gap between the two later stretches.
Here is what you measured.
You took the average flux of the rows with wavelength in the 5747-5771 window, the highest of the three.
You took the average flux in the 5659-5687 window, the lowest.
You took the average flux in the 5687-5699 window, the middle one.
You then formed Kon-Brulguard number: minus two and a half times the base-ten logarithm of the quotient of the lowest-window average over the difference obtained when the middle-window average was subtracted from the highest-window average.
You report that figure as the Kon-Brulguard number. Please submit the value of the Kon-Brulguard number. -5.3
